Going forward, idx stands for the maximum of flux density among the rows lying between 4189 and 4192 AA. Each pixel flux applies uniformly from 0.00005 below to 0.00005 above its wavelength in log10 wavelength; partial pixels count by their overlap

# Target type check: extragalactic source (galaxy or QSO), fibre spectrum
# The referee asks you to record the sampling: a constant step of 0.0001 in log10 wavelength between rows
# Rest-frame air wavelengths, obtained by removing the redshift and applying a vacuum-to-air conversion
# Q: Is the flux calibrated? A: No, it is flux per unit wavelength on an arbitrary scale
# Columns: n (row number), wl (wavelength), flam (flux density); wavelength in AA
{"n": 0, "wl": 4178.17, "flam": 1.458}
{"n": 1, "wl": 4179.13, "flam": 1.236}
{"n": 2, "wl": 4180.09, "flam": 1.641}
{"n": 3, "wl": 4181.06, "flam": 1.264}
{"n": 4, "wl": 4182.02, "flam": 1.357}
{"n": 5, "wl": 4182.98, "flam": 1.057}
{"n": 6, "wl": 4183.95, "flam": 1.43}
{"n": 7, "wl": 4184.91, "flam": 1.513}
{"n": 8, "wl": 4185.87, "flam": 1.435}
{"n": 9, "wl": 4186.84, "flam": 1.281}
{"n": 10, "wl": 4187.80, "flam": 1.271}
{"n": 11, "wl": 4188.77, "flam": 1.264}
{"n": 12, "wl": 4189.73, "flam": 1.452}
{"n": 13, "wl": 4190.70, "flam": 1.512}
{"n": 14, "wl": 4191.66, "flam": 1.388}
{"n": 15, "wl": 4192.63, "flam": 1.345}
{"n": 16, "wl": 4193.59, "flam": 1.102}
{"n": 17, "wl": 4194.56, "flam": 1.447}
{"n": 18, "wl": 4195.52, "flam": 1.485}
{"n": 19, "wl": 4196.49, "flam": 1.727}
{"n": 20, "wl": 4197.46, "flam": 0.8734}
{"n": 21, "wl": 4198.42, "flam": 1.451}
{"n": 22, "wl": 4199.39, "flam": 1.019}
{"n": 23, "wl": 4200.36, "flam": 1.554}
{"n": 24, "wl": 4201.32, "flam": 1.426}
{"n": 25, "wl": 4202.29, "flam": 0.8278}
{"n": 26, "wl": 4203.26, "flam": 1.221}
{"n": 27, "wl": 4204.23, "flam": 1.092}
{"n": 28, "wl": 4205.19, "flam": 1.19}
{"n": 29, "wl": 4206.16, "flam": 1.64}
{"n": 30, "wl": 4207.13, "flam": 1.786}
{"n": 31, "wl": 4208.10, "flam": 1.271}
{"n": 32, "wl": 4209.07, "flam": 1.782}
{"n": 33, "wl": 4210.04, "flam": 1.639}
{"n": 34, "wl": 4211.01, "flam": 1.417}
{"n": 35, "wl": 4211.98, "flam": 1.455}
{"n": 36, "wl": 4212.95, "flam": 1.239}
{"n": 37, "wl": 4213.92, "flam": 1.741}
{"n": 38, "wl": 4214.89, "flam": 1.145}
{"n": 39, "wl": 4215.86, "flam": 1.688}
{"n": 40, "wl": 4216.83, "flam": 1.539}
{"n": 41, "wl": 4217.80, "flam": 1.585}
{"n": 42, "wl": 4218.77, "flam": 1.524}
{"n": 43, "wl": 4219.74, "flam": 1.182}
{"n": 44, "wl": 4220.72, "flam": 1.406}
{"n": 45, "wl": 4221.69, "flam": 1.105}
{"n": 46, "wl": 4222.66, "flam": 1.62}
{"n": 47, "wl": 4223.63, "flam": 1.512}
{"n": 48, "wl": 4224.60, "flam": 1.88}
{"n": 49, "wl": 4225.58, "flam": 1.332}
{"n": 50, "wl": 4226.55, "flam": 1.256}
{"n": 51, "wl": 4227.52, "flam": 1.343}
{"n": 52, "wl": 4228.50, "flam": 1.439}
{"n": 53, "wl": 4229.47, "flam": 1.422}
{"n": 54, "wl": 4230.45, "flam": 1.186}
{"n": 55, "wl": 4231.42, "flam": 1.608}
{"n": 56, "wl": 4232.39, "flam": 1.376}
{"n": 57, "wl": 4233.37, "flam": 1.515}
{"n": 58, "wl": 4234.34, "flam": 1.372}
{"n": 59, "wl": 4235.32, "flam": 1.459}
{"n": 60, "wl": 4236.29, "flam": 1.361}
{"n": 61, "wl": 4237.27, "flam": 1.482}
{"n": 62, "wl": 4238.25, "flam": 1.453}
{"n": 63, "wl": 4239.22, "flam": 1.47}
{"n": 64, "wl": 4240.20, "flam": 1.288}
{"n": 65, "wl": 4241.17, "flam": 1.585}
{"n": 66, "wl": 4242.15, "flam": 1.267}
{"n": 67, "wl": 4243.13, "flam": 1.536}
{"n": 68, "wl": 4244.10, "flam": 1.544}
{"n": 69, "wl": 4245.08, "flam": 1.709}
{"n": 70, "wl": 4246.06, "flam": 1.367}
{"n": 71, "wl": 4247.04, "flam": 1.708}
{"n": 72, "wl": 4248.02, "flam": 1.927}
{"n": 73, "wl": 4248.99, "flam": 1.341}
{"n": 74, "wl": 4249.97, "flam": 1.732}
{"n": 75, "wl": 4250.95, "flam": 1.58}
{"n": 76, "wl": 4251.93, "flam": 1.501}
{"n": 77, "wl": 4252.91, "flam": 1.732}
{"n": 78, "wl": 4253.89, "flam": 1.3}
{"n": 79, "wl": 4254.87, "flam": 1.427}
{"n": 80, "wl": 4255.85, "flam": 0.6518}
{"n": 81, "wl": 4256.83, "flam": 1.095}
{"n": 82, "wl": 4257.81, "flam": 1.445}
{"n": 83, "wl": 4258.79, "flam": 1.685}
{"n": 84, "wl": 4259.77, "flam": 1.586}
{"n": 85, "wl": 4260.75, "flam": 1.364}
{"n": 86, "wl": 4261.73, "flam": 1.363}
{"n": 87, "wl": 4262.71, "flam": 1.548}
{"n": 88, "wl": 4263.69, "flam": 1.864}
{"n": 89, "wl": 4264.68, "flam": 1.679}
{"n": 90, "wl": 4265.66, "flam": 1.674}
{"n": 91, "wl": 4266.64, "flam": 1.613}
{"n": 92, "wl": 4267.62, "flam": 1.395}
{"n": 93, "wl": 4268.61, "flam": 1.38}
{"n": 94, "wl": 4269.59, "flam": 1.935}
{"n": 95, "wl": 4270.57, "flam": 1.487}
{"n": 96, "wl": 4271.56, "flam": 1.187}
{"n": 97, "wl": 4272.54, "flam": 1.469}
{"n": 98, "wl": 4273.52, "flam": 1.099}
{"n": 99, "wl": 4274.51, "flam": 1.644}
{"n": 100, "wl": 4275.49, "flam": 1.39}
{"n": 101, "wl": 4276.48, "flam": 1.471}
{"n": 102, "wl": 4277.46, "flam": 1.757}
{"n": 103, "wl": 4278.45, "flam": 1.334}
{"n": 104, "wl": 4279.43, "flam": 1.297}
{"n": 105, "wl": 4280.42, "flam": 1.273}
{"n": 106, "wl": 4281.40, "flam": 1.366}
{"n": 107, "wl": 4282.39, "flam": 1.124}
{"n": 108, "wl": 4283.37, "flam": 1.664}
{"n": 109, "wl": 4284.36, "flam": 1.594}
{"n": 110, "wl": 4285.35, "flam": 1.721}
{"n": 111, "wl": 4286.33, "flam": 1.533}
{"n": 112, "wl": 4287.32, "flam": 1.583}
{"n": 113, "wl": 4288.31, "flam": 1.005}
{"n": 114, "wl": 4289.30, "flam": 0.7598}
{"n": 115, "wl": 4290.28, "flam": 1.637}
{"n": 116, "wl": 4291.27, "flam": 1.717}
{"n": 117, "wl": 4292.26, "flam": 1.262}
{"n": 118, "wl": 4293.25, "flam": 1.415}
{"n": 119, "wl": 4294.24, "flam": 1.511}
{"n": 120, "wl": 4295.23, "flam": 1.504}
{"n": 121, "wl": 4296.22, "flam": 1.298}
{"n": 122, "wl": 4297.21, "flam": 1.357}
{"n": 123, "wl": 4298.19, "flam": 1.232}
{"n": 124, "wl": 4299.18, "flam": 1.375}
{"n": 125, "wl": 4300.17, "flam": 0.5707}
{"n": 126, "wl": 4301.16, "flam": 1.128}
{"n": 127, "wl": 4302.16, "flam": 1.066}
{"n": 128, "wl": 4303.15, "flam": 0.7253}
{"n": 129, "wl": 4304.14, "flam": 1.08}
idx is 1.512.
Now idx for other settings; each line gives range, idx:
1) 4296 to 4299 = 1.357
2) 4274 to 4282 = 1.757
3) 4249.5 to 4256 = 1.732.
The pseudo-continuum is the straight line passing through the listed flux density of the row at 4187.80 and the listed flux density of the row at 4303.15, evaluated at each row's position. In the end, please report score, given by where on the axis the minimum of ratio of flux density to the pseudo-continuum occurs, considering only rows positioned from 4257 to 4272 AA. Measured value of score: 4271.56 AA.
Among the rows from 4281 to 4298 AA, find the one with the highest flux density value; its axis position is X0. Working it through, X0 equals 4285.35 AA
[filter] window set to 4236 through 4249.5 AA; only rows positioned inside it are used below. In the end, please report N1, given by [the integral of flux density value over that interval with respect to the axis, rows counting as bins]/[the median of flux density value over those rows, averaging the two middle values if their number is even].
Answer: 13.8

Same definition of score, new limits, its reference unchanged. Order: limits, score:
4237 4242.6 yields 4242.15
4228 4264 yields 4255.85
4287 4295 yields 4289.30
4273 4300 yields 4289.30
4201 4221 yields 4202.29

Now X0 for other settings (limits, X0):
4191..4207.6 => 4207.13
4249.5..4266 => 4263.69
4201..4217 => 4207.13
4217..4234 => 4224.60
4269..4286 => 4269.59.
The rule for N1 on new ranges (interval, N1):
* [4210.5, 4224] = 13.1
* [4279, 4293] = 13.5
